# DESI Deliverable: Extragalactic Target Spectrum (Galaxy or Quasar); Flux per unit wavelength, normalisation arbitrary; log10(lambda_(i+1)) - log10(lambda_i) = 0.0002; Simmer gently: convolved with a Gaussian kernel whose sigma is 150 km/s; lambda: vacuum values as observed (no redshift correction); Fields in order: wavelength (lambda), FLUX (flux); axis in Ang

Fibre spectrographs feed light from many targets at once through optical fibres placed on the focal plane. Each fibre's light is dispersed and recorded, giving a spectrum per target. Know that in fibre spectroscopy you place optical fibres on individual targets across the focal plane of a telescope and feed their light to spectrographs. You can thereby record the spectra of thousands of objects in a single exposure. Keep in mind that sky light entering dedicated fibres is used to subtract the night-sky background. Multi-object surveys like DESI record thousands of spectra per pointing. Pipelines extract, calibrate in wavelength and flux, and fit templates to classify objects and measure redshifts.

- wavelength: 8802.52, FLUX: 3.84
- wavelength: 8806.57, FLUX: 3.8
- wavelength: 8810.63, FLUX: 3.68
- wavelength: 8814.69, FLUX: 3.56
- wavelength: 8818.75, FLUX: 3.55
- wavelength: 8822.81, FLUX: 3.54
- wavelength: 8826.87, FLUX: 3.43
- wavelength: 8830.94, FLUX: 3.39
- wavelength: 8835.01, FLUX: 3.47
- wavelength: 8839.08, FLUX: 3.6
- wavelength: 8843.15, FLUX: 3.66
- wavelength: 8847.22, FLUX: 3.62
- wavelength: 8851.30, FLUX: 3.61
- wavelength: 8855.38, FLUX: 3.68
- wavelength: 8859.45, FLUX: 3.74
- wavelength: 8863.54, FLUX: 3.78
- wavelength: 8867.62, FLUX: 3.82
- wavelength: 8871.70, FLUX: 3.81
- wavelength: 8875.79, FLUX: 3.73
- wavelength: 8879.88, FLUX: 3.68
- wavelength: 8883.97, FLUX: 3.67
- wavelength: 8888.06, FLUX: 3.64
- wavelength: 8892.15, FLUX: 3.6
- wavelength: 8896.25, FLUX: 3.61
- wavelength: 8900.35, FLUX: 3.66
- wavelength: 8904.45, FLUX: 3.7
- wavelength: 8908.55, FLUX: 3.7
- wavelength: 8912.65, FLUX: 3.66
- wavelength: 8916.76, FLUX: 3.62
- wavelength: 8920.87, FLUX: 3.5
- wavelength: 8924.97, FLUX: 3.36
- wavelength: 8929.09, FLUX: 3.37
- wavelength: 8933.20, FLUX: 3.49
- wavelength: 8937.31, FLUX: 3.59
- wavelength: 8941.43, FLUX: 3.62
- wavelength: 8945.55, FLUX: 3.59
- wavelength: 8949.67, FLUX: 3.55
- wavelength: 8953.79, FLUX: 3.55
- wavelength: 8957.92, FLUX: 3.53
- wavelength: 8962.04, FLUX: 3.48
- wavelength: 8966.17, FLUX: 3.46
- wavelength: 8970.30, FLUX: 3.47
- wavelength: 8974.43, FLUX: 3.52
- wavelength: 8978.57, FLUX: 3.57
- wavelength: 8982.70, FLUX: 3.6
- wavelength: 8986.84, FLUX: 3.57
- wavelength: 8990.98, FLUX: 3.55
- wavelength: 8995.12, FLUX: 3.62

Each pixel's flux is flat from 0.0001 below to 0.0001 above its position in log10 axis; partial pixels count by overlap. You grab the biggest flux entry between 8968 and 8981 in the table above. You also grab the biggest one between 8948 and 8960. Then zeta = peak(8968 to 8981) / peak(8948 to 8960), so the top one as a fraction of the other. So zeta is 1.01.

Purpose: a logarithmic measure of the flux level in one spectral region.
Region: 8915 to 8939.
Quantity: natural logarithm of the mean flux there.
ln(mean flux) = 1.25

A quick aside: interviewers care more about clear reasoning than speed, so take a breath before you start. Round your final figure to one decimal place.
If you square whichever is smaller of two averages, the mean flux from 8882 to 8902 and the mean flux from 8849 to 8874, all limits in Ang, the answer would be 13.2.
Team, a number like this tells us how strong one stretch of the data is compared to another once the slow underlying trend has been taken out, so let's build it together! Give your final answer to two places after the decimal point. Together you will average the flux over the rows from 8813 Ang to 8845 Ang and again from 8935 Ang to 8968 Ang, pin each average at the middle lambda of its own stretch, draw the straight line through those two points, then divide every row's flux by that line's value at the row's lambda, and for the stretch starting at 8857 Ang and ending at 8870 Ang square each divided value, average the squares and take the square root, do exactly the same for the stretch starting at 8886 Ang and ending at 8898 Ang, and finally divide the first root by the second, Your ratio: 1.05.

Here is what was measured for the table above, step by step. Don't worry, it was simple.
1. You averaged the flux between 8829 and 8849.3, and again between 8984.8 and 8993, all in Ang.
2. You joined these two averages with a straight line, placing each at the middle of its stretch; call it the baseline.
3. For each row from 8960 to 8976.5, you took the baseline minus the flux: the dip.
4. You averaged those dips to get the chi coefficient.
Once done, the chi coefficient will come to 0.08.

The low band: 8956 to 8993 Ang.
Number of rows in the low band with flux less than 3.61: 9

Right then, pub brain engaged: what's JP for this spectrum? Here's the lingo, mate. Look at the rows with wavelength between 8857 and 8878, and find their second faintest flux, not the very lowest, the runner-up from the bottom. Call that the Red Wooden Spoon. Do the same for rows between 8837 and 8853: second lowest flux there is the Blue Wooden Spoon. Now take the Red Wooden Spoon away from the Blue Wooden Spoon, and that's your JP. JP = -0.13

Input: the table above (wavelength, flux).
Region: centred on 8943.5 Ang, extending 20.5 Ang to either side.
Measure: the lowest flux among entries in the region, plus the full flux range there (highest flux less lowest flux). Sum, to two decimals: 3.62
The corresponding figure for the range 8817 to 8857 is 3.68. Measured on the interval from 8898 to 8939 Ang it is 3.70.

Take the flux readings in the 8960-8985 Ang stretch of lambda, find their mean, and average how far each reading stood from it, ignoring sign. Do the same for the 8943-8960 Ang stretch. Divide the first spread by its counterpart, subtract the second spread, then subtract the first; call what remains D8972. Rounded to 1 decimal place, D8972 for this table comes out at 2.6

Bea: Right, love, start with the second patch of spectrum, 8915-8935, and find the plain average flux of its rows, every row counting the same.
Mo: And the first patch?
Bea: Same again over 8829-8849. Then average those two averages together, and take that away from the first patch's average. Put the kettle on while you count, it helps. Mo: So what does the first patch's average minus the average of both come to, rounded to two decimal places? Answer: 0.04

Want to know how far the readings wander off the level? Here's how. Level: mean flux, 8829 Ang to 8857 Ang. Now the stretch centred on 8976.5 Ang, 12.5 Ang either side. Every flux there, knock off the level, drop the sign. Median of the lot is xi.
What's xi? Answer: 0.04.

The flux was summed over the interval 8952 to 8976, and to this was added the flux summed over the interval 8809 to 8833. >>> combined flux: 42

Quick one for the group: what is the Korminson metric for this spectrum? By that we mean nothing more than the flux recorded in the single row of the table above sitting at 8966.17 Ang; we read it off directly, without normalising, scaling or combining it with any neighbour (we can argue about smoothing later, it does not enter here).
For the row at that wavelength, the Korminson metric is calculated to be 3.46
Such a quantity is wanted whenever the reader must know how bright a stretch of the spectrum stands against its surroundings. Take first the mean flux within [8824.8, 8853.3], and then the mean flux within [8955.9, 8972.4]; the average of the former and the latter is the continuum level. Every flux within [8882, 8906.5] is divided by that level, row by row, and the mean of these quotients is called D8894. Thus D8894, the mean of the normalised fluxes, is 1.04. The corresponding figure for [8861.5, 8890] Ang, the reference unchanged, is 1.06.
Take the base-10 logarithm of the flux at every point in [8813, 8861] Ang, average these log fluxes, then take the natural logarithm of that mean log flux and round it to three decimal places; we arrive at -0.593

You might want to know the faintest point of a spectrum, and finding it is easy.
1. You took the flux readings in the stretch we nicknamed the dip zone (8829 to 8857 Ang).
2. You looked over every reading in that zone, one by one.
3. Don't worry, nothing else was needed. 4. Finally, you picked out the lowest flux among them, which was 3.39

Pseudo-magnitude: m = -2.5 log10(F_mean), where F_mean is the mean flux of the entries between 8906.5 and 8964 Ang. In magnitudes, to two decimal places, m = -1.37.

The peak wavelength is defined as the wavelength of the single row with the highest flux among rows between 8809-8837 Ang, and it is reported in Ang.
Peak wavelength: 8810.63 Ang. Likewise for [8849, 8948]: 8867.62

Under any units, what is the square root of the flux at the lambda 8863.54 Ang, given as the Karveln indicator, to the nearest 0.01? 1.94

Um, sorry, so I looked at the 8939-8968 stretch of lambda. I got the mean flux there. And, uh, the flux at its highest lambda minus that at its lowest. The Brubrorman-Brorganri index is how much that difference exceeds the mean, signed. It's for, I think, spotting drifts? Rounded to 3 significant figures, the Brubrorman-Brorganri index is -3.70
